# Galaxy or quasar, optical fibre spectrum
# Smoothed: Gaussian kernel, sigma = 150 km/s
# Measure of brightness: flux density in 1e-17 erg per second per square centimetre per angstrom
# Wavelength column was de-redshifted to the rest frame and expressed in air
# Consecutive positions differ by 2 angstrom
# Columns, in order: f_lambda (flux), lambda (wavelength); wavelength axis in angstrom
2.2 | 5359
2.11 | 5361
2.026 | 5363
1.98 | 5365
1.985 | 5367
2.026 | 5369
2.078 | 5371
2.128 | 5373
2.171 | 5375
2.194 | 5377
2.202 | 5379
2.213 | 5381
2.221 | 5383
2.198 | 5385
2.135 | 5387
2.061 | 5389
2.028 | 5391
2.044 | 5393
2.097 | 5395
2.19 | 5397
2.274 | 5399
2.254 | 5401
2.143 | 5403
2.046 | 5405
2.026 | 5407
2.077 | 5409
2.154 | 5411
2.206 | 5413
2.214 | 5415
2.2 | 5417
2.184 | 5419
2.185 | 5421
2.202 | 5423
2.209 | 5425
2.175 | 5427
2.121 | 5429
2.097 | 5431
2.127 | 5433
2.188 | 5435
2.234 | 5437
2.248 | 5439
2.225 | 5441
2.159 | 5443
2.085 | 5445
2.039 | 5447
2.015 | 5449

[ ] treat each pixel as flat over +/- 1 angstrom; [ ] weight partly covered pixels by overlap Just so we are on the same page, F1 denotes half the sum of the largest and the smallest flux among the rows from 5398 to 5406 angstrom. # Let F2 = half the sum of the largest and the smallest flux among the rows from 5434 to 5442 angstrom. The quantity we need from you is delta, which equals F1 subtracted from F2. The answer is 0.058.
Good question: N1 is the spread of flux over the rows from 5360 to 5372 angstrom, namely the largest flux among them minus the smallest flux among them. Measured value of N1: 0.13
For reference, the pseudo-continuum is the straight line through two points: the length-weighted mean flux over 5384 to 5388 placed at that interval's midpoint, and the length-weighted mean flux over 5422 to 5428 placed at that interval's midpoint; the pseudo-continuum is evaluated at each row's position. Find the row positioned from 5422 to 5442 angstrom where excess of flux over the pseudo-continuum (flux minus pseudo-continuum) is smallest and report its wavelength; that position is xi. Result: 5431 angstrom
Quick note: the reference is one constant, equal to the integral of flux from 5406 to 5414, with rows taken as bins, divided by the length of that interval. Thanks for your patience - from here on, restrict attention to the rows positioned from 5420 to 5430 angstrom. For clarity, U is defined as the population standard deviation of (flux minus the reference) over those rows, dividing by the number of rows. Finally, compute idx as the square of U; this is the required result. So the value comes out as 0.0010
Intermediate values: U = 0.031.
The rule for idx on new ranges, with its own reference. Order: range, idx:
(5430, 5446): 0.0035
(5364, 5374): 0.0032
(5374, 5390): 0.0025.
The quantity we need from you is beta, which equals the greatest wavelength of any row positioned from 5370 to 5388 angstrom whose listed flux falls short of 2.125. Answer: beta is 5371 angstrom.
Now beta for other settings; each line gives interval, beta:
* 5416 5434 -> 5431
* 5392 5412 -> 5409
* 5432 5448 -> 5447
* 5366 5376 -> 5371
